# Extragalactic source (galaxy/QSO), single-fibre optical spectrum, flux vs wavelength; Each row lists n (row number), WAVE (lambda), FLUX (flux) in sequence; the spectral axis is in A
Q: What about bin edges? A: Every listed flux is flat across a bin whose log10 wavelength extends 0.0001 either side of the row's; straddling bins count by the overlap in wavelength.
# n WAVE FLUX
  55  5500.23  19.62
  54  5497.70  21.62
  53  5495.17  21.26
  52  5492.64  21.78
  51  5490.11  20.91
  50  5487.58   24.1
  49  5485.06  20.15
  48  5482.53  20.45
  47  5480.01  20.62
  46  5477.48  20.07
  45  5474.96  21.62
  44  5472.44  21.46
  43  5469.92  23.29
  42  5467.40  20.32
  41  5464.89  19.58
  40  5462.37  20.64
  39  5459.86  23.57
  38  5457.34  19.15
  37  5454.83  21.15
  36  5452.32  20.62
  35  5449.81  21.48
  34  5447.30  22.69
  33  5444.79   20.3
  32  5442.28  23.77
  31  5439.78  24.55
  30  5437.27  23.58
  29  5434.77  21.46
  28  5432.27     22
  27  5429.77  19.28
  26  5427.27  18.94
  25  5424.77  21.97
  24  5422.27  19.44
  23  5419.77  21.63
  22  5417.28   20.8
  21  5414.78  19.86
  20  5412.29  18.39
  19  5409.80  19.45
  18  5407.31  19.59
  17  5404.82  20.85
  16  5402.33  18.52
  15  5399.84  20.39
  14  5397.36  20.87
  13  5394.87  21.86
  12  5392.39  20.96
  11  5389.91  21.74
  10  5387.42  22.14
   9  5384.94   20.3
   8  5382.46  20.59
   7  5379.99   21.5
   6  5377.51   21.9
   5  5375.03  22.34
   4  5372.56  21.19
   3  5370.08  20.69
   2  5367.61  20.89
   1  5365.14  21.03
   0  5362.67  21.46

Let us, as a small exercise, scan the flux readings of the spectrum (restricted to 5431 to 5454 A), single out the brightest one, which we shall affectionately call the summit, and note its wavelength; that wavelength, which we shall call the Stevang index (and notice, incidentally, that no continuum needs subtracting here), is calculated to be 5439.78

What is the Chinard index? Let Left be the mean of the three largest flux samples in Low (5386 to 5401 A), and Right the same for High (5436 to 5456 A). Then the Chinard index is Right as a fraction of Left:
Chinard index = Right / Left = 1.09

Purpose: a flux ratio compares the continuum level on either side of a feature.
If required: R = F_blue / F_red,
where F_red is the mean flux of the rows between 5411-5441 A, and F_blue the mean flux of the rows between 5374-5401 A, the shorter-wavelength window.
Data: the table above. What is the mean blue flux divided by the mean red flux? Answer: 1.02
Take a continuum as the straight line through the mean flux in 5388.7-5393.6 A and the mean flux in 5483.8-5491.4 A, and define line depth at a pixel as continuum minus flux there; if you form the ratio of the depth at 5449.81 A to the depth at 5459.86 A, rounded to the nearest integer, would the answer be 0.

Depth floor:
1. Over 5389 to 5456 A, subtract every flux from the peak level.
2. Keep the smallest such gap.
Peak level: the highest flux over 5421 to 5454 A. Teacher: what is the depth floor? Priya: 0.0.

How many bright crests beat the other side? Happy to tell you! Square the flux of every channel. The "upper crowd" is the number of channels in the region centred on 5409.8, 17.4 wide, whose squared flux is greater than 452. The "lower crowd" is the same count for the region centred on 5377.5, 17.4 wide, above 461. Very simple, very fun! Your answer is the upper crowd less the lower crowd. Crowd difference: -3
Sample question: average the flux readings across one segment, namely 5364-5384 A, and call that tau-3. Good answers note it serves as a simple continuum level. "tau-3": 21.3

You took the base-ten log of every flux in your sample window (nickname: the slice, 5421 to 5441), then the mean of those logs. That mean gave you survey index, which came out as 1.33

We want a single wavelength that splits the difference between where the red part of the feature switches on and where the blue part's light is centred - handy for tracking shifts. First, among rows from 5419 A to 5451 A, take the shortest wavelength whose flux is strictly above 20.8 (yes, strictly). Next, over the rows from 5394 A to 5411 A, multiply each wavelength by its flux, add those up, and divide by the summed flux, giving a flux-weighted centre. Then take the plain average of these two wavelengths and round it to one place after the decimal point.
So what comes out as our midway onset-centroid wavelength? 5411.0 A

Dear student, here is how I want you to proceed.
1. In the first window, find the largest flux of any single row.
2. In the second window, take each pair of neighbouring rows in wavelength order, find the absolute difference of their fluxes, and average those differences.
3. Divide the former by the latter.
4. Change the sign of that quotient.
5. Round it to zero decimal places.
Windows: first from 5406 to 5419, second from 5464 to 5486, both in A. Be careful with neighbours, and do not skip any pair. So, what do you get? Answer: -20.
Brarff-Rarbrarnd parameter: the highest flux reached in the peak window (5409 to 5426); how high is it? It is 21.97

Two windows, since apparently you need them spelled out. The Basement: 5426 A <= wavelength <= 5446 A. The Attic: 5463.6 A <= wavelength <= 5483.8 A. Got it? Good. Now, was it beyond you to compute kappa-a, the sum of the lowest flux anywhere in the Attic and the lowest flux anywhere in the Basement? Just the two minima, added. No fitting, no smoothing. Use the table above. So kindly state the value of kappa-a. 38.5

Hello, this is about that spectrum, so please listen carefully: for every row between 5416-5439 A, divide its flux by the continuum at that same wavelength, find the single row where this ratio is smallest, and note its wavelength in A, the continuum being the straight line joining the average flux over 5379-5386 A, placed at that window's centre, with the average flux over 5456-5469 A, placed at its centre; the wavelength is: 5427.27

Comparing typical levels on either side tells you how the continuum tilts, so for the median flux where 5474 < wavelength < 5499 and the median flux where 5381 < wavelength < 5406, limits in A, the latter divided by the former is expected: 0.99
